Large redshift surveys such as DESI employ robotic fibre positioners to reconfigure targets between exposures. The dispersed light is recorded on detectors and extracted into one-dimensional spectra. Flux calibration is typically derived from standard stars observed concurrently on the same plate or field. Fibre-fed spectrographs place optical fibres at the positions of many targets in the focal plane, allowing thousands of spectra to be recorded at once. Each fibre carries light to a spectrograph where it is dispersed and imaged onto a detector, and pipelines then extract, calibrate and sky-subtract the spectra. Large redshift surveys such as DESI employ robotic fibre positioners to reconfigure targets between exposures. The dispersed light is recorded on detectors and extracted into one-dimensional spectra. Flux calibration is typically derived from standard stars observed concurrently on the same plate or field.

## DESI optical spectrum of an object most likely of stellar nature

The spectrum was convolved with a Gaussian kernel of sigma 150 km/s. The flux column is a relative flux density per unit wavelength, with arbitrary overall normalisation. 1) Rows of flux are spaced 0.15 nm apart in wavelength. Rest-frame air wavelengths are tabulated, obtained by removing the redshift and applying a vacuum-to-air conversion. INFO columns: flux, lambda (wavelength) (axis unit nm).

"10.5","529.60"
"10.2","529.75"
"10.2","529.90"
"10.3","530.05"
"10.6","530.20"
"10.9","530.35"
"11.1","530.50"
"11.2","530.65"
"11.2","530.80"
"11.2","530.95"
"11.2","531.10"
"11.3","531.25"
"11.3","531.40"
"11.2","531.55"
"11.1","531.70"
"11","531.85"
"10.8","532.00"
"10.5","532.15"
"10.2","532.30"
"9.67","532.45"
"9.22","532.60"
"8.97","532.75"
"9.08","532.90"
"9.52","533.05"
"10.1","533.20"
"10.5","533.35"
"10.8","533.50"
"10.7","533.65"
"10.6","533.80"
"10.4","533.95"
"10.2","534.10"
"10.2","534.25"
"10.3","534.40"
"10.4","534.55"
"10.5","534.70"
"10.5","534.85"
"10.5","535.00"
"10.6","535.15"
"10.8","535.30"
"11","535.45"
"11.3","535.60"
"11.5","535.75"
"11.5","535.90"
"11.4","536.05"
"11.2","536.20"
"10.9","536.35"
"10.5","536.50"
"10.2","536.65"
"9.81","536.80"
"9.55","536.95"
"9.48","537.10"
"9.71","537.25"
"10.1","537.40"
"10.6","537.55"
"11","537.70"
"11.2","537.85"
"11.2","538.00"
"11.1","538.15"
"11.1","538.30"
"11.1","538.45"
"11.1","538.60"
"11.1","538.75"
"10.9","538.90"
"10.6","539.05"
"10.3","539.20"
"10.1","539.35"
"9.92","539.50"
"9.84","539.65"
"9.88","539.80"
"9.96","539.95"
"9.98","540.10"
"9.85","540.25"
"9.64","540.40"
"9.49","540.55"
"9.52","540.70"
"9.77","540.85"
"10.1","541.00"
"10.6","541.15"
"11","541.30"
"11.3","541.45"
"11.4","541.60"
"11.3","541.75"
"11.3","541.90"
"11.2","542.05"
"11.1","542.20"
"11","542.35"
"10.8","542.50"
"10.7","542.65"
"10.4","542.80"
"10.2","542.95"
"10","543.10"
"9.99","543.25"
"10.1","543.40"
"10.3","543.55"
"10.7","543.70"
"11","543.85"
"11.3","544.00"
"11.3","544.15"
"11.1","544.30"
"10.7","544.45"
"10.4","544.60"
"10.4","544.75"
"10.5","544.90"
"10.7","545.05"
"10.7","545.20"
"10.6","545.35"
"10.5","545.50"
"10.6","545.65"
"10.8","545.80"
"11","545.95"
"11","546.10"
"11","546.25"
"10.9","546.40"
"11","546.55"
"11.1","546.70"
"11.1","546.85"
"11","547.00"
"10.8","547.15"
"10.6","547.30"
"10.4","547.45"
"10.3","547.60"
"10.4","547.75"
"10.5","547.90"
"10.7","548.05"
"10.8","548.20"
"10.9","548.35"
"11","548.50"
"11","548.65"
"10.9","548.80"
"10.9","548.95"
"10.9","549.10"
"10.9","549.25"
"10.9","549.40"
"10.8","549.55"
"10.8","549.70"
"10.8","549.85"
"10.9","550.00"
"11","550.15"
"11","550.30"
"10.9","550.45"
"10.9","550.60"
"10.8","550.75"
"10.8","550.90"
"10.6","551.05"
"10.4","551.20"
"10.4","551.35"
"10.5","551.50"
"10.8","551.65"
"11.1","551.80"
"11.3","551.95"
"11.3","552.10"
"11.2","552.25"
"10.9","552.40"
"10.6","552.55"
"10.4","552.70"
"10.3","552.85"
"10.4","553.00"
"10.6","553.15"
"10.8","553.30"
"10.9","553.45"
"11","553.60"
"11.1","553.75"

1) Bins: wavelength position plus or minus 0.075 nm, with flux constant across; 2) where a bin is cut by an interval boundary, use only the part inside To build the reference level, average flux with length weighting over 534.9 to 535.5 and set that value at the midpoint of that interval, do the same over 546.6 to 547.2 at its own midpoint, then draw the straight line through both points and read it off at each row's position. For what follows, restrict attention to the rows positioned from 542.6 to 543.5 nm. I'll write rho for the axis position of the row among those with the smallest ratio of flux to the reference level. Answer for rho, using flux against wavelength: 543.25 nm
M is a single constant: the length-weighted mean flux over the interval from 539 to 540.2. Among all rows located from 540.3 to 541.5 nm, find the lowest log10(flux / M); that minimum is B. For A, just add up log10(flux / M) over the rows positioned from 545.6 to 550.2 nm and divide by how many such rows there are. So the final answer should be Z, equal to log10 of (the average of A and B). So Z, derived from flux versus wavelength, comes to -2.47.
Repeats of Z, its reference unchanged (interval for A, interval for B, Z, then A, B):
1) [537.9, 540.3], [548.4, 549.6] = -1.61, 0.018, 0.03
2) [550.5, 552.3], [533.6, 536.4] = -1.71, 0.032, 0.01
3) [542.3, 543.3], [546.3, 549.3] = -1.88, 0.016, 0.01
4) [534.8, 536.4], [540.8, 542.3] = -1.87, 0.039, -0.01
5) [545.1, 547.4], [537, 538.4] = -2.45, 0.033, -0.03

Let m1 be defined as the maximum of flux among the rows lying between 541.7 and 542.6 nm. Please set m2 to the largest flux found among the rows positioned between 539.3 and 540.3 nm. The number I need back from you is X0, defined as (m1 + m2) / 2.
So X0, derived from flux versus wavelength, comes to 10.7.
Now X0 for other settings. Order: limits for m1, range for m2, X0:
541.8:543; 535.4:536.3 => 11.4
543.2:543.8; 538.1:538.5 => 10.9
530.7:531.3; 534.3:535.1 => 10.9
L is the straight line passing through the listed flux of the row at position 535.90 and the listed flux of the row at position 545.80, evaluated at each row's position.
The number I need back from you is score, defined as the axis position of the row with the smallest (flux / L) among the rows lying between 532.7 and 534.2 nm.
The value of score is 532.75 nm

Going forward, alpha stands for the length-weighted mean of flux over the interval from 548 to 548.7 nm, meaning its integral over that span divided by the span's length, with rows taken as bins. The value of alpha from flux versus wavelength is 10.9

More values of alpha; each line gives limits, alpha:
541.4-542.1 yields 11.3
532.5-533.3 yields 9.4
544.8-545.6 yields 10.6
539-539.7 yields 10.1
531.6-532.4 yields 10.7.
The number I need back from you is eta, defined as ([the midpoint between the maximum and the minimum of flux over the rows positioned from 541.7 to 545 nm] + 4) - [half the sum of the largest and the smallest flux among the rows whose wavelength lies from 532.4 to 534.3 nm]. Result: 4.76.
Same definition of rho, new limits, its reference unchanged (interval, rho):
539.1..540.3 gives 540.25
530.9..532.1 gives 532.00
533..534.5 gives 533.05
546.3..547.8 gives 547.60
